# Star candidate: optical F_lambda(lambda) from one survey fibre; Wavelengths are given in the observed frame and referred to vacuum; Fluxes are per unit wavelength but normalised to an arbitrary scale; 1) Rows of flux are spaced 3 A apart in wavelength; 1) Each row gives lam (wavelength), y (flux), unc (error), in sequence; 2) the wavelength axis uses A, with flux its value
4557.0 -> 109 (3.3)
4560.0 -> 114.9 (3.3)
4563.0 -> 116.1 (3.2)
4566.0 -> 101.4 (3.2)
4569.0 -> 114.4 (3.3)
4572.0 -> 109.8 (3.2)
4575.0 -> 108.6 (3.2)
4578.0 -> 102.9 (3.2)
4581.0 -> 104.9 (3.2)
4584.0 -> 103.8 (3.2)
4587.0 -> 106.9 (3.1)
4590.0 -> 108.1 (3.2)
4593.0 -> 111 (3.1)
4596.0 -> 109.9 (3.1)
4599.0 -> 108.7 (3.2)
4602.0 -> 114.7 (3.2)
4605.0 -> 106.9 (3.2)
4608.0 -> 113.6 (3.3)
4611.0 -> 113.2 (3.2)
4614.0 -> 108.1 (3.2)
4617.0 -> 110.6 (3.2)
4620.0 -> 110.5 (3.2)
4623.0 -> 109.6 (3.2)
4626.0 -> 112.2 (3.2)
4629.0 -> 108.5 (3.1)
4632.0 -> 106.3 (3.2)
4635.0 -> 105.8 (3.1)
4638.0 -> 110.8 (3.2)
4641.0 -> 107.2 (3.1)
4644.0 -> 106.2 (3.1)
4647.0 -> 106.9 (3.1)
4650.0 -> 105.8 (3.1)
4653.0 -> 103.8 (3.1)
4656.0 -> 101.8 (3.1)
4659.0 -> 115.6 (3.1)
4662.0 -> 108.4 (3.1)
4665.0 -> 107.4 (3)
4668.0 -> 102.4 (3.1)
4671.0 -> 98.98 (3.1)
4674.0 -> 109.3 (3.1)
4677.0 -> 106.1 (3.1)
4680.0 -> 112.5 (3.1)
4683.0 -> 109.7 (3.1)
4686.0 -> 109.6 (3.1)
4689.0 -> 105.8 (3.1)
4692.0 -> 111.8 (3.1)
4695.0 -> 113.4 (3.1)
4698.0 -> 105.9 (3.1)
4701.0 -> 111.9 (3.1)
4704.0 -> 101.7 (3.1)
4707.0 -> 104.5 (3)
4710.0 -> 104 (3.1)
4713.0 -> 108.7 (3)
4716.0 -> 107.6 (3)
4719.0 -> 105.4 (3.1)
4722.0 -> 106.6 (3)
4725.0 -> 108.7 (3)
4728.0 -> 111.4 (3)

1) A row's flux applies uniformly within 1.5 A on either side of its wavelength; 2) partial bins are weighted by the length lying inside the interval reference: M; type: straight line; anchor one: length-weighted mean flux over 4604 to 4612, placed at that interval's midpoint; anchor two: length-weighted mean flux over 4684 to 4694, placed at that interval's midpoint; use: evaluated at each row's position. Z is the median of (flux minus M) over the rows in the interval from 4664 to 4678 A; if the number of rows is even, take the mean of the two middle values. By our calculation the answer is -3.5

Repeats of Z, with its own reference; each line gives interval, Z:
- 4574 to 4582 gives -7.2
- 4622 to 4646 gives -2.8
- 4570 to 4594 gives -4.4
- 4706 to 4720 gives -3.1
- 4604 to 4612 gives 1.9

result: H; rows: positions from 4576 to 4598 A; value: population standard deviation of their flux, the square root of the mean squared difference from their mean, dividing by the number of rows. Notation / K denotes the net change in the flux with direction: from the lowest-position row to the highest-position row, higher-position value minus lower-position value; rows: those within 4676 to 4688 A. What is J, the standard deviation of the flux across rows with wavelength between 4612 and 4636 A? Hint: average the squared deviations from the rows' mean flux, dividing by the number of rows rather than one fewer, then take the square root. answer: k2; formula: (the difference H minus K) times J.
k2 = -1.3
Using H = 2.8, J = 2.1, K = 3.5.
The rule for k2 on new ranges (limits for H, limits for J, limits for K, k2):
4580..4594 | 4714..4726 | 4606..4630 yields 9.3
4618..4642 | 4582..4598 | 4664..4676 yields 0.6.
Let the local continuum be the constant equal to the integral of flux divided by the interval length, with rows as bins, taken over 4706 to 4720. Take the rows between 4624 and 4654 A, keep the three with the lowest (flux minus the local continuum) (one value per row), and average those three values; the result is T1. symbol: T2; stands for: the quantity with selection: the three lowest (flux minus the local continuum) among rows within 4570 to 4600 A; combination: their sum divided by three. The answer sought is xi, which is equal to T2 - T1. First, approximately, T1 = -1.0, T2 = -2.3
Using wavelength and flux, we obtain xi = -1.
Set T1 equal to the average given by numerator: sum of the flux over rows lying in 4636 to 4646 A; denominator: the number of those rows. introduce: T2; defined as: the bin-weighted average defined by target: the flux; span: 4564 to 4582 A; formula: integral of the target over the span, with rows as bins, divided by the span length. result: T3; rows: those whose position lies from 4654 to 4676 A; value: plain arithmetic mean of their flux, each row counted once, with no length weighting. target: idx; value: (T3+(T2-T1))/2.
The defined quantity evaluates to 52.8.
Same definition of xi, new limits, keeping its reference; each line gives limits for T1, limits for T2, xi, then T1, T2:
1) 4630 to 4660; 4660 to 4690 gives -1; -2.3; -3.7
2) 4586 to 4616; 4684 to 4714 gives -4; 1.2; -2.7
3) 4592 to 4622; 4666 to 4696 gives -6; 1.8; -3.7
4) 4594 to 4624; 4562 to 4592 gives -5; 1.8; -3.4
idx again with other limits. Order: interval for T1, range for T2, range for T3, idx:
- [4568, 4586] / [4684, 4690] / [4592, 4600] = 55.2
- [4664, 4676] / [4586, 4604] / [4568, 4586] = 56.4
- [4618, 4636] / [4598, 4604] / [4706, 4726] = 54.6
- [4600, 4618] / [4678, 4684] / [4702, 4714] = 52.2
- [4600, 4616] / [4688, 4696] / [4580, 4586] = 51.7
